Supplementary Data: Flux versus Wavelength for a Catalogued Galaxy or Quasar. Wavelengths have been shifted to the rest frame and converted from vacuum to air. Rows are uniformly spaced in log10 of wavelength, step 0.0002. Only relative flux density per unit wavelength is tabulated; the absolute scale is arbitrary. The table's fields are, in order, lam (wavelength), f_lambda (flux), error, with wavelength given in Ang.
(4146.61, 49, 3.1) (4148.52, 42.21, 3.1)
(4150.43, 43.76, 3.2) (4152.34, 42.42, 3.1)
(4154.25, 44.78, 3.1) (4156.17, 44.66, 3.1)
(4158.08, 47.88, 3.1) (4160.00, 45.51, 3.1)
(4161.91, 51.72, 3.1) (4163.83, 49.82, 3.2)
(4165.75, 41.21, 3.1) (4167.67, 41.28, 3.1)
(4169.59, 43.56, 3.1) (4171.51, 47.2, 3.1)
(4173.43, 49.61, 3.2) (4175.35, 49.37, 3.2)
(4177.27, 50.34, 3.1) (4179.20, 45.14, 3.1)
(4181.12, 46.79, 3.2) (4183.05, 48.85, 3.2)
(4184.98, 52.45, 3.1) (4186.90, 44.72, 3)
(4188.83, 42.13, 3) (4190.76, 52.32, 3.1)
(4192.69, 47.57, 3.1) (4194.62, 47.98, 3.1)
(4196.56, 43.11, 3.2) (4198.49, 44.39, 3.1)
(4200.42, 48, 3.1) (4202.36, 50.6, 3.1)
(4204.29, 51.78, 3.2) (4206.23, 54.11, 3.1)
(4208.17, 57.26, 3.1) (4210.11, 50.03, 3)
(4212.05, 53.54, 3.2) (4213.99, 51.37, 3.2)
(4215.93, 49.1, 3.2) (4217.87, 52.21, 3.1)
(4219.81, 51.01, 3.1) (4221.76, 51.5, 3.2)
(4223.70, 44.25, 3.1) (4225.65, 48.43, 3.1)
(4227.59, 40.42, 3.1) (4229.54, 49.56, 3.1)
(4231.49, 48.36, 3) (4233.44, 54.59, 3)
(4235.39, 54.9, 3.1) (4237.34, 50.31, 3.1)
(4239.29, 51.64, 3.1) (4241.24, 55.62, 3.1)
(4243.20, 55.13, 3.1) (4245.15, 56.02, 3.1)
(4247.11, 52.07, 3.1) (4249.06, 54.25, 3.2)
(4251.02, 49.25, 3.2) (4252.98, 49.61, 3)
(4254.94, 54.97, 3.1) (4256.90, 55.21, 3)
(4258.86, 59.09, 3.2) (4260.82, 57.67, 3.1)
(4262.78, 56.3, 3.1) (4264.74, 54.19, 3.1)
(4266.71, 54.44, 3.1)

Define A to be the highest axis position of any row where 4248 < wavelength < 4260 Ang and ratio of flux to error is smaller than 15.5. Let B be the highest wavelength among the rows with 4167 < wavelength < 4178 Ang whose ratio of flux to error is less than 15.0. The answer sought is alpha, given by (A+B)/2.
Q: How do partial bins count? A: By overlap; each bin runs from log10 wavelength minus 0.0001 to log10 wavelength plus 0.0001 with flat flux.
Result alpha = 4210.3 Ang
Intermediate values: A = 4251.02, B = 4169.59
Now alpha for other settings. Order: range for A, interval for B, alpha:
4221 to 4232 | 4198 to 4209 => 4213.0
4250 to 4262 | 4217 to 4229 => 4239.3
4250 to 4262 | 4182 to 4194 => 4219.9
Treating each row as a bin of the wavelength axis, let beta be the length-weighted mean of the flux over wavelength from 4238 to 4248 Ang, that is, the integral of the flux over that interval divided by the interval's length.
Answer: 54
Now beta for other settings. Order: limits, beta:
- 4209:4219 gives 51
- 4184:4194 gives 48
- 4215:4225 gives 50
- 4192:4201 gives 46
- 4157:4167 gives 47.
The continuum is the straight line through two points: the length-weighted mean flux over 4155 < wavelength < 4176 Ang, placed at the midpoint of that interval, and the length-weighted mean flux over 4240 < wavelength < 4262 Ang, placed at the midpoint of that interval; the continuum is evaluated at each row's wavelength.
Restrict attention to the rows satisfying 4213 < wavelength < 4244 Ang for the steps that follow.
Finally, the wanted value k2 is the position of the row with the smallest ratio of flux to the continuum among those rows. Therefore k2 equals 4227.59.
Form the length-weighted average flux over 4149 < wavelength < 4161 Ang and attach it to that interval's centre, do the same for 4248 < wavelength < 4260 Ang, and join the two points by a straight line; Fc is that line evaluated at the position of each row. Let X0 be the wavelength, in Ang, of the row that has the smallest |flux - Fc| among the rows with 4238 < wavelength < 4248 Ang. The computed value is 4239.29 Ang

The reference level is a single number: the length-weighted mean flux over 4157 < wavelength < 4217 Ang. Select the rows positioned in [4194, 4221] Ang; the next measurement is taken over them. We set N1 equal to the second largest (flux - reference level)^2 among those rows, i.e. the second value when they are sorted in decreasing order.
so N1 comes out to 33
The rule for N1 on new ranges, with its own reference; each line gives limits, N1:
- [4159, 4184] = 50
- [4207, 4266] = 87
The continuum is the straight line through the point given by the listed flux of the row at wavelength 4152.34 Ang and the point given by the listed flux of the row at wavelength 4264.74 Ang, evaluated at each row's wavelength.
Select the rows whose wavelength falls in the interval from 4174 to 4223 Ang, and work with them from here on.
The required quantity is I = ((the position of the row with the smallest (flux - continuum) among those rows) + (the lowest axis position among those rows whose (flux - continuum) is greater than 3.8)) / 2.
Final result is 4182.1 Ang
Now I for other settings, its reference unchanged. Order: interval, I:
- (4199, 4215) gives 4202.4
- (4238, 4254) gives 4246.1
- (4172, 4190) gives 4181.1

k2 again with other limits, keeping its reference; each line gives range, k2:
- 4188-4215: 4188.83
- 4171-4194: 4188.83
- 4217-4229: 4227.59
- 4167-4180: 4167.67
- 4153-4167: 4165.75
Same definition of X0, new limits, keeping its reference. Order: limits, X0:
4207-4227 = 4210.11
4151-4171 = 4154.25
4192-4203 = 4194.62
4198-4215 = 4210.11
